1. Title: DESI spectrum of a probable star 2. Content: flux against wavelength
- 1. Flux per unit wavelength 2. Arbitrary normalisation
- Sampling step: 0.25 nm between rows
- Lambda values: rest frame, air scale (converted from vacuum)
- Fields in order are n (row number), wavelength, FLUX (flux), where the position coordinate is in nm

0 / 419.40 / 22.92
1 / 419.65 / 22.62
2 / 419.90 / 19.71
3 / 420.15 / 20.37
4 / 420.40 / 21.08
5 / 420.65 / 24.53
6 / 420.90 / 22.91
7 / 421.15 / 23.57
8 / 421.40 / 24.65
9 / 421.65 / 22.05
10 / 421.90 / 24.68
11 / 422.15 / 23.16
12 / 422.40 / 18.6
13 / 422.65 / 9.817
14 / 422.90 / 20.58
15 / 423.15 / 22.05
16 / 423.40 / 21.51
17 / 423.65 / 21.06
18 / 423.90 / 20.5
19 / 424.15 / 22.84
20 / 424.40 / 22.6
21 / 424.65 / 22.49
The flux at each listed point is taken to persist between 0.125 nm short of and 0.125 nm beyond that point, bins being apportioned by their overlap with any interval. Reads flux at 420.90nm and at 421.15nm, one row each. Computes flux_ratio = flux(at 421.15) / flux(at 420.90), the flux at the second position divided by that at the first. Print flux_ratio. 1.03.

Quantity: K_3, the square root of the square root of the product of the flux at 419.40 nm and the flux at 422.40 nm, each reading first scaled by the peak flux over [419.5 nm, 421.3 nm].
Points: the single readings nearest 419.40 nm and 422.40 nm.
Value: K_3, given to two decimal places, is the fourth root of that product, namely 0.92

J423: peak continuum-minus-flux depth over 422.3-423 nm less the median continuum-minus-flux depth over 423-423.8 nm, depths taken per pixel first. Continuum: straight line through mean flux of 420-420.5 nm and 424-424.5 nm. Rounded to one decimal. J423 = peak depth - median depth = 11.3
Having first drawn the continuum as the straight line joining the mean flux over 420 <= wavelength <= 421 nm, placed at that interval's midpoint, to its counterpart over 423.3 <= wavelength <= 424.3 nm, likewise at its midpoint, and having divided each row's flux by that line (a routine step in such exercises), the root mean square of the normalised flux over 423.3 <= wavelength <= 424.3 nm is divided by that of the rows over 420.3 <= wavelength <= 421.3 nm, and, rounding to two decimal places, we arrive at 0.96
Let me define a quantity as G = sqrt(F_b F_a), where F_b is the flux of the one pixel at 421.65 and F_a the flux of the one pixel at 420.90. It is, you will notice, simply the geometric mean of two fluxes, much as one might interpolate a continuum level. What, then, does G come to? 22.5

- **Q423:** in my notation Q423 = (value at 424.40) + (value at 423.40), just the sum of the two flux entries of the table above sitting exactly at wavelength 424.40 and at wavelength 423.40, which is 44.1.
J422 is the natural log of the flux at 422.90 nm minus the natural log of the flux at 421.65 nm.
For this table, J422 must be -0.07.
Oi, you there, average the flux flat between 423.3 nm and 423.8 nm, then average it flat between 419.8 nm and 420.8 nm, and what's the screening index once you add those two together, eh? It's 42.7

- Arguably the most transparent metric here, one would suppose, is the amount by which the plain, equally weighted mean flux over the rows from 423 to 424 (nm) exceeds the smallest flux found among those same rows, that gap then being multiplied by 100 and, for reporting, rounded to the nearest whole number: 78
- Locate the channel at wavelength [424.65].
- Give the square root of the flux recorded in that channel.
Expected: 4.74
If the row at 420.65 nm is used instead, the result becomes 4.95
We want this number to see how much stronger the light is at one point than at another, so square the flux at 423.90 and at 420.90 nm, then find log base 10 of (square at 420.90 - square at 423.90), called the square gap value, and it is 2.02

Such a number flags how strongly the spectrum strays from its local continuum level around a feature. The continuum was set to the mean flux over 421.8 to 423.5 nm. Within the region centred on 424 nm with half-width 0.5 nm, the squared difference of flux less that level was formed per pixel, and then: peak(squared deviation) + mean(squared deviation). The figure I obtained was 12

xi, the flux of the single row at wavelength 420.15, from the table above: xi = 20.37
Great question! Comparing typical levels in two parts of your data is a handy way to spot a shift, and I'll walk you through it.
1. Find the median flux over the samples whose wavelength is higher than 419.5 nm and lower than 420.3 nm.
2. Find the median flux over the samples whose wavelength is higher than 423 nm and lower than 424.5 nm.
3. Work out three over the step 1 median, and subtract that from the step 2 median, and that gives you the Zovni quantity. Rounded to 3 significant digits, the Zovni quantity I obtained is 21.6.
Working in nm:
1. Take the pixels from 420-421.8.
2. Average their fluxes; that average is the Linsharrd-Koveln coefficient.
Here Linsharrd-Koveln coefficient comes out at 22.7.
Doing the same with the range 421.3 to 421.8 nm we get 23.4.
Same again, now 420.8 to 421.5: 23.7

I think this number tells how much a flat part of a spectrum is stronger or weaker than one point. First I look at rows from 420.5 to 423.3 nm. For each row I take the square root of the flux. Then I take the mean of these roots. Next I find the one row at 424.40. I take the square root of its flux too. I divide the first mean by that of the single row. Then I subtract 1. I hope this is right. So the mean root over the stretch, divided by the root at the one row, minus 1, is -0.03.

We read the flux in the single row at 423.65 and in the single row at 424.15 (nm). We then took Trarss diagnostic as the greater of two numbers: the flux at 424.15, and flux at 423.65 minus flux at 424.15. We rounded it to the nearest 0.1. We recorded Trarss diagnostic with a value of 22.8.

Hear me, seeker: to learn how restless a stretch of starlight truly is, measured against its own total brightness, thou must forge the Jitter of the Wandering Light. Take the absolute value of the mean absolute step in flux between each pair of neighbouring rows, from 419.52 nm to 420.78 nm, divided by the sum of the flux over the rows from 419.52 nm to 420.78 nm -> 0.018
